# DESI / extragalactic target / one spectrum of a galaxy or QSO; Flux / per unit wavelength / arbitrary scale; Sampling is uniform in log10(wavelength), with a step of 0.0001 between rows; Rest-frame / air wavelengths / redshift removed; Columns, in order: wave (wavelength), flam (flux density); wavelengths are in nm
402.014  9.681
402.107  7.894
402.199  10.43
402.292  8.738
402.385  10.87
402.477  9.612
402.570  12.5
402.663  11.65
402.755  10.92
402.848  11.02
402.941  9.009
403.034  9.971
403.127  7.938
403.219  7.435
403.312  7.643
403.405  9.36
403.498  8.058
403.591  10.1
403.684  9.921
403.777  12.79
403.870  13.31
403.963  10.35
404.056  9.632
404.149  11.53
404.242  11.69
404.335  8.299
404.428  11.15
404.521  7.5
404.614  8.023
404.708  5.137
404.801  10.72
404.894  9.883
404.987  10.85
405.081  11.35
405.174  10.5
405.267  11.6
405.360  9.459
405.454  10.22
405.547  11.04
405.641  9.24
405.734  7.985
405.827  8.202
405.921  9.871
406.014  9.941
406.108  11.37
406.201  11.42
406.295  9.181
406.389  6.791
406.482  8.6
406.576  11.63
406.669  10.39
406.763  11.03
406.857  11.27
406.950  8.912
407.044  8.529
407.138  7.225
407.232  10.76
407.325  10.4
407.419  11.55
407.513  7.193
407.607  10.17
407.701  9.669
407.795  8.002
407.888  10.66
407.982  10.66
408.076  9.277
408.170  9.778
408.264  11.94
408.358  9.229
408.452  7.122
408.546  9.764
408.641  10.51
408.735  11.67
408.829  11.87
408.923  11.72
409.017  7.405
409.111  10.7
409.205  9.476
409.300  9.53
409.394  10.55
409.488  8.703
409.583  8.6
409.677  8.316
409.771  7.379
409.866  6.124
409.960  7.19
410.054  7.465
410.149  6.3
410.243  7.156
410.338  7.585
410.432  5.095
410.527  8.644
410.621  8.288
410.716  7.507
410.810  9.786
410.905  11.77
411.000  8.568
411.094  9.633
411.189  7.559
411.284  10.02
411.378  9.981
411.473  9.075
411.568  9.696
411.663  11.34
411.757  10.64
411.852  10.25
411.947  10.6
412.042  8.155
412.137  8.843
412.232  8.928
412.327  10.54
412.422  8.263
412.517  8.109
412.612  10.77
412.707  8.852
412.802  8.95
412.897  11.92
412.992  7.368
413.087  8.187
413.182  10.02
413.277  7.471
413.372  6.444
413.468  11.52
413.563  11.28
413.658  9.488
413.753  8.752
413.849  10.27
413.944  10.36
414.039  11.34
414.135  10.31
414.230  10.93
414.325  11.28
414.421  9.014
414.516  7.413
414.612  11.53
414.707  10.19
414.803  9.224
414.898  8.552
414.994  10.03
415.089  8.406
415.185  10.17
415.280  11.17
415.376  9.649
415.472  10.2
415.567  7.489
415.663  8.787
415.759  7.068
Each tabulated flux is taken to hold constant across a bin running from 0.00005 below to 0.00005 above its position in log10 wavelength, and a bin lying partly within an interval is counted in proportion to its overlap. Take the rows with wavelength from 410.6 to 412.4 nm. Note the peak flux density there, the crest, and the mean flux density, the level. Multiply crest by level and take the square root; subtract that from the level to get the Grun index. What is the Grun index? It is -1.06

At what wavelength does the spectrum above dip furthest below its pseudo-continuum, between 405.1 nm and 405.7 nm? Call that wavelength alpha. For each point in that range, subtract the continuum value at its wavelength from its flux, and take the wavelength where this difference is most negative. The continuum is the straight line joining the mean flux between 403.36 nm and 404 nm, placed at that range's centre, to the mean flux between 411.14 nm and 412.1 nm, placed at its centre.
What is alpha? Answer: 405.641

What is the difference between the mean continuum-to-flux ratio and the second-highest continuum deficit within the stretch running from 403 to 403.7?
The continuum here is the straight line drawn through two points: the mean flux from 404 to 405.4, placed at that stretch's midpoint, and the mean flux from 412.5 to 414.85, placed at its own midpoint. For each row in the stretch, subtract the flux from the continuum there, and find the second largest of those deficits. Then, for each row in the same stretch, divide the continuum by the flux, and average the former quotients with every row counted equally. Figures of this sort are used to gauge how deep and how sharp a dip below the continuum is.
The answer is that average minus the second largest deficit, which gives -1.1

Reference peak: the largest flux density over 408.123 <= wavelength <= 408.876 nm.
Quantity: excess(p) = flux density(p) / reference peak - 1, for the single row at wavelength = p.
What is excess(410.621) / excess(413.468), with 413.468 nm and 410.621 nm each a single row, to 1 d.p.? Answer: 8.7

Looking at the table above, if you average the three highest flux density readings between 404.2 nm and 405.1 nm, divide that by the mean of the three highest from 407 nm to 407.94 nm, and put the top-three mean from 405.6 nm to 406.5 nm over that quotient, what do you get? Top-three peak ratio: 10.5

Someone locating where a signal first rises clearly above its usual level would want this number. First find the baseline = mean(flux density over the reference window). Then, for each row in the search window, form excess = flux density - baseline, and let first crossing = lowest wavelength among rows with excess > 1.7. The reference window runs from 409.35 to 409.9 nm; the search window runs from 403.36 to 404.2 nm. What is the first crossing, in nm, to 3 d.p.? 403.591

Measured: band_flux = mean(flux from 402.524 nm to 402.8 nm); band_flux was 11.7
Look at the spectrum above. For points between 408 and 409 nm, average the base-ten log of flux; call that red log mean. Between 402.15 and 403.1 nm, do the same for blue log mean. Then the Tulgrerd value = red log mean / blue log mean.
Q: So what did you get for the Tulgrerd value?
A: 0.99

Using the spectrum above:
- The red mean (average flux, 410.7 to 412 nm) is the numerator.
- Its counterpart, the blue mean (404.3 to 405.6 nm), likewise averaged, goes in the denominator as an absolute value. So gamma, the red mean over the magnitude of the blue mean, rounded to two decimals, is 1.01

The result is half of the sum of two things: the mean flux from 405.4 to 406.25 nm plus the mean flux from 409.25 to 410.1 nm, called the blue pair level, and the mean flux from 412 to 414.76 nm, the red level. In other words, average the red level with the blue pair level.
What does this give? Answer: 13.8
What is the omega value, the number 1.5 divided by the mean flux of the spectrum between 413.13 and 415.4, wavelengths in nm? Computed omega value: 0.153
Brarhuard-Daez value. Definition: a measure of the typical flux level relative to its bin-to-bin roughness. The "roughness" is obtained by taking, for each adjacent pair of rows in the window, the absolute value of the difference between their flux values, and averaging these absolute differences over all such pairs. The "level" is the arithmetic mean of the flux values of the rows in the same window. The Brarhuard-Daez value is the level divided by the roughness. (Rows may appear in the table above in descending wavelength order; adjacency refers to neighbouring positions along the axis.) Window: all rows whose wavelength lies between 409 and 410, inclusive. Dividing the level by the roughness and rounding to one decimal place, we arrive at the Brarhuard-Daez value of 7.7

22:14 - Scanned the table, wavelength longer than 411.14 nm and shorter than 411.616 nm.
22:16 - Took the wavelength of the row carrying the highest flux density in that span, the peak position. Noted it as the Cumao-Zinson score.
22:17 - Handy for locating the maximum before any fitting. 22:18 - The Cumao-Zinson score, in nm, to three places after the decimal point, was 411.284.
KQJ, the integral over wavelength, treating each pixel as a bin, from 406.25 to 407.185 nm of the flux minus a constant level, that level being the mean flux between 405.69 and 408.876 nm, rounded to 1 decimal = -0.4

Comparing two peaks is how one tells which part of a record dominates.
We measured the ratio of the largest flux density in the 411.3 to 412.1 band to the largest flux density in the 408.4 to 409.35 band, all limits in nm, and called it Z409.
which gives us 0.96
